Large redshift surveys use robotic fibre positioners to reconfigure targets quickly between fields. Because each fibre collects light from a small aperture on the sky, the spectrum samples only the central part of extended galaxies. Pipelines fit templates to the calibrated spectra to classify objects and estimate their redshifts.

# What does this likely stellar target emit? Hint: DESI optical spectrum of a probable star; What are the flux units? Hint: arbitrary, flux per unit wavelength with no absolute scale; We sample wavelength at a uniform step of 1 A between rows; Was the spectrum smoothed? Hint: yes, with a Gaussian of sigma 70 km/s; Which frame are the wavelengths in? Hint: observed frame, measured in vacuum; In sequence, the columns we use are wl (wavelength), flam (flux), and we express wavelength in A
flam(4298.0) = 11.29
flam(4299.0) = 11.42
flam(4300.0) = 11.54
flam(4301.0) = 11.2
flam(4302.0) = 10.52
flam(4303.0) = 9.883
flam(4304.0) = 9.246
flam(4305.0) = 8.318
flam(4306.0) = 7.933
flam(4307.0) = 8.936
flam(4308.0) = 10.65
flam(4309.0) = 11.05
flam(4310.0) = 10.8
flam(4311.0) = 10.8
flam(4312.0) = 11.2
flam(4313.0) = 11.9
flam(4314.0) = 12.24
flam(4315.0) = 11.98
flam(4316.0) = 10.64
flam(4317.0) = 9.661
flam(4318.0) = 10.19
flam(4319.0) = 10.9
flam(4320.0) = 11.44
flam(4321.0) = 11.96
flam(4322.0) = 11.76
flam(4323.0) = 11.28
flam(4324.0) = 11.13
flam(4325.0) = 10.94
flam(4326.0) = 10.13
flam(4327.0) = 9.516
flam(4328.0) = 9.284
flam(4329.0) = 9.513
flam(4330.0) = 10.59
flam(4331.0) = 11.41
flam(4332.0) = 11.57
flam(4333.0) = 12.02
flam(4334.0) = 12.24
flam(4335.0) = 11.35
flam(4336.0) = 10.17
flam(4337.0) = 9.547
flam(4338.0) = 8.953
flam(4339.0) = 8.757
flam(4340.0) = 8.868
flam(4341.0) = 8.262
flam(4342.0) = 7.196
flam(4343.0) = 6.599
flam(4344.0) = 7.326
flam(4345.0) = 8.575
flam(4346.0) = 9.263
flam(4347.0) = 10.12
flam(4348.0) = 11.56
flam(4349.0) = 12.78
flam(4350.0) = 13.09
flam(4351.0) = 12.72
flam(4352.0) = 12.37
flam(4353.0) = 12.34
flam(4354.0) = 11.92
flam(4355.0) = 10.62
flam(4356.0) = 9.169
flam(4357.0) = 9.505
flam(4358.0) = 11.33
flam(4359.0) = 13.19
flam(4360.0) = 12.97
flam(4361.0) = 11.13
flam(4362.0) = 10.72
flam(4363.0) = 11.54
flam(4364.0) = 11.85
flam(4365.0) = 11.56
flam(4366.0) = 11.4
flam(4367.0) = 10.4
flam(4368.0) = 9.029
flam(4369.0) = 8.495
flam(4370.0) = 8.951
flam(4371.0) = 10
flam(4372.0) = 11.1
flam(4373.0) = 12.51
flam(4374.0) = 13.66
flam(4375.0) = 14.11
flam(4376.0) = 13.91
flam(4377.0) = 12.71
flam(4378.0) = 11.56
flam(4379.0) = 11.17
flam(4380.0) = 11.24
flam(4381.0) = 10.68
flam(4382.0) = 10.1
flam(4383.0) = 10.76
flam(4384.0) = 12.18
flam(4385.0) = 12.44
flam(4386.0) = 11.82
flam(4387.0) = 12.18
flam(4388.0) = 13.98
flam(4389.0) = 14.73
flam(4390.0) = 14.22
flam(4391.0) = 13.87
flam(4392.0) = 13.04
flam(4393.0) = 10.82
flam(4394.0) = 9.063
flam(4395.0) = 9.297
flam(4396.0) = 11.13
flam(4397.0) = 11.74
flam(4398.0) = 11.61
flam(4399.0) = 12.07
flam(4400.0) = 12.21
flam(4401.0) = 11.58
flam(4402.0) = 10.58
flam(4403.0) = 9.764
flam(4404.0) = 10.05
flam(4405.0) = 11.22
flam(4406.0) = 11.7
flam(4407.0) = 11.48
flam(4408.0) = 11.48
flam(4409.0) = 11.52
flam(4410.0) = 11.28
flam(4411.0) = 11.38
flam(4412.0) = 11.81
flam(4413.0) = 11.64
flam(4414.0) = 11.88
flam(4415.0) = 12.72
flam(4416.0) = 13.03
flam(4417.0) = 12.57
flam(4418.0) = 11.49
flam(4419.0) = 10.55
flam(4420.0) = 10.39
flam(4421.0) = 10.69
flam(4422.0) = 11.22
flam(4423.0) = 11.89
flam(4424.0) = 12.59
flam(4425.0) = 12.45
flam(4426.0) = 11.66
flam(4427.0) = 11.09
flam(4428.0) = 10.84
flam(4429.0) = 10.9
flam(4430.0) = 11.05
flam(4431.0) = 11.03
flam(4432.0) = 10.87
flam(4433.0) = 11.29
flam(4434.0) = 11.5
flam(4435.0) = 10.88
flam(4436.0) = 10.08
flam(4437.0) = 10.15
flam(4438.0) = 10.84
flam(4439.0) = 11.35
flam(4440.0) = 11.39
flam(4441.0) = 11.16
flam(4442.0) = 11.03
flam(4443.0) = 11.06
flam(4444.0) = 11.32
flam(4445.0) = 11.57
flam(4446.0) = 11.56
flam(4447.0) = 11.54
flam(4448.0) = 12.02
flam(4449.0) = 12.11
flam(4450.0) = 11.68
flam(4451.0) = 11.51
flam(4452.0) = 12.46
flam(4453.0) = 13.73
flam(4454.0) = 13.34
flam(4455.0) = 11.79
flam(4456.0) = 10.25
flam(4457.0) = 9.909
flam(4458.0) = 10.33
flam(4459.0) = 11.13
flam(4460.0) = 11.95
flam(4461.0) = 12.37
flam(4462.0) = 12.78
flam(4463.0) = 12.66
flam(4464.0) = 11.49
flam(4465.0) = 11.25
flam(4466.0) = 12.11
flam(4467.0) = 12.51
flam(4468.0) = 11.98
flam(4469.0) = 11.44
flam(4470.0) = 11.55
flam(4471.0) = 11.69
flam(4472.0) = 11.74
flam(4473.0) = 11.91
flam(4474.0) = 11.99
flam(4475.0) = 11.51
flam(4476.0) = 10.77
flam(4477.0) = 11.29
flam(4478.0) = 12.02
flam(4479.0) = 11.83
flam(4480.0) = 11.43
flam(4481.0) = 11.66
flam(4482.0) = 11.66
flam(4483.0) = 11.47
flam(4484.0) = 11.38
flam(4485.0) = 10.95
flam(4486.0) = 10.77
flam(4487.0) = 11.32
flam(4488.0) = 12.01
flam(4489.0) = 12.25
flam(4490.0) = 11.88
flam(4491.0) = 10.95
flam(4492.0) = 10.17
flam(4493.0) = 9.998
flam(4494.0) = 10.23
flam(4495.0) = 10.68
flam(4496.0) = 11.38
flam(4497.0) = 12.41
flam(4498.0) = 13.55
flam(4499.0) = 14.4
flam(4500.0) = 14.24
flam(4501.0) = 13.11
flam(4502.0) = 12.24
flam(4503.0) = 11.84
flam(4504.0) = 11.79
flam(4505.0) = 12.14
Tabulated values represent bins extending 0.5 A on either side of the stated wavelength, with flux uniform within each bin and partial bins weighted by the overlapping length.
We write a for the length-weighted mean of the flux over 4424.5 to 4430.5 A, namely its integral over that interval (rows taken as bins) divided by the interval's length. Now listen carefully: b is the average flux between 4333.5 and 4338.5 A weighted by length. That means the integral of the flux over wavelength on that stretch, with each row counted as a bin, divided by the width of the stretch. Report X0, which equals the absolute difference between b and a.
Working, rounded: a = 11.3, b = 10.5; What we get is 0.9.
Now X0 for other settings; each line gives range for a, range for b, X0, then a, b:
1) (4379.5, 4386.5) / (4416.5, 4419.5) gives 0.2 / 11.3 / 11.5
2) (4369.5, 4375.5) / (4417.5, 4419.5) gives 0.7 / 11.7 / 11.0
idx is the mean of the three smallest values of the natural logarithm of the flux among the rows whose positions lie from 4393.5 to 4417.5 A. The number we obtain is 2.24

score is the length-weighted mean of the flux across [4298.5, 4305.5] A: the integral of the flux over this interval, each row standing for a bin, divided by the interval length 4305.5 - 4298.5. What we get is 10.3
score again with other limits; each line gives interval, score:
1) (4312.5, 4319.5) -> 11.1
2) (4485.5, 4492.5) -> 11.3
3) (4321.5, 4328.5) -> 10.6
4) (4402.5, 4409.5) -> 11.0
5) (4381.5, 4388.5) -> 11.9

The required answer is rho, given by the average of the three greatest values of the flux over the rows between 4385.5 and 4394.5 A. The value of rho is 14.3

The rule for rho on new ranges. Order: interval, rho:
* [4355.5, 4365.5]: 12.7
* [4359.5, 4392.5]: 14.4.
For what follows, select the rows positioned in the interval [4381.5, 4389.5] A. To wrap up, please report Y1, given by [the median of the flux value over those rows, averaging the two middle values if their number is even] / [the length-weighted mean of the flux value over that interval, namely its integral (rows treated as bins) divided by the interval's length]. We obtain 0.99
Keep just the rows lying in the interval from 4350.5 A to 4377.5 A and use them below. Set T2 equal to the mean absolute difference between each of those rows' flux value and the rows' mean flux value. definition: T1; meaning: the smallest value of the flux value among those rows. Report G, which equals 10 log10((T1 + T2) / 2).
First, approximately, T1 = 8.495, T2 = 1.26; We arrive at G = 6.88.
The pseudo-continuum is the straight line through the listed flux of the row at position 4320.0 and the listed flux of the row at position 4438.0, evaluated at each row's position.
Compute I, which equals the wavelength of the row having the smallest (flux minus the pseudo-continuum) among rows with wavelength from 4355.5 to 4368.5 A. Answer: 4368.0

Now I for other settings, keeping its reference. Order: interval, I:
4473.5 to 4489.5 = 4476.0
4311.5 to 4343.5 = 4343.0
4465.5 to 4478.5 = 4476.0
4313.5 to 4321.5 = 4317.0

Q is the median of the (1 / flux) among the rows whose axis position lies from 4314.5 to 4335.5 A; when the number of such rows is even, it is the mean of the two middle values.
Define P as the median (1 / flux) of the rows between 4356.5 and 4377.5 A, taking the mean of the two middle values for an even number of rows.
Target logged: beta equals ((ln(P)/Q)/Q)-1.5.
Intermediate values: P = 0.088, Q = 0.0898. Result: -303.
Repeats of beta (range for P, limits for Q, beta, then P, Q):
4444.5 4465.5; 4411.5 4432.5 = -326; 0.086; 0.0870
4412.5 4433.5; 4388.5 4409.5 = -323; 0.089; 0.0868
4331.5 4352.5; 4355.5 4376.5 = -299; 0.099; 0.0883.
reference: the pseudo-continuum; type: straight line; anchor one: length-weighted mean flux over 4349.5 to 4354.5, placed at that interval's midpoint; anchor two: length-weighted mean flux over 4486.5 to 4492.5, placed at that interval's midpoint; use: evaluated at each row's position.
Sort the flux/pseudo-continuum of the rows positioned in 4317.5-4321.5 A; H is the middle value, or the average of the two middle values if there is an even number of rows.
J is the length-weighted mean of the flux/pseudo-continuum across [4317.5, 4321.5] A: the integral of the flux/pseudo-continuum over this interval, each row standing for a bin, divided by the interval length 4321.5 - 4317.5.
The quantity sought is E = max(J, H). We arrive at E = 0.88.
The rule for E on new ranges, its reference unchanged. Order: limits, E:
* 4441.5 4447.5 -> 0.97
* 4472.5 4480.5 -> 1.01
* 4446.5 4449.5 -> 1.02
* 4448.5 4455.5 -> 1.06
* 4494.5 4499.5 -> 1.10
